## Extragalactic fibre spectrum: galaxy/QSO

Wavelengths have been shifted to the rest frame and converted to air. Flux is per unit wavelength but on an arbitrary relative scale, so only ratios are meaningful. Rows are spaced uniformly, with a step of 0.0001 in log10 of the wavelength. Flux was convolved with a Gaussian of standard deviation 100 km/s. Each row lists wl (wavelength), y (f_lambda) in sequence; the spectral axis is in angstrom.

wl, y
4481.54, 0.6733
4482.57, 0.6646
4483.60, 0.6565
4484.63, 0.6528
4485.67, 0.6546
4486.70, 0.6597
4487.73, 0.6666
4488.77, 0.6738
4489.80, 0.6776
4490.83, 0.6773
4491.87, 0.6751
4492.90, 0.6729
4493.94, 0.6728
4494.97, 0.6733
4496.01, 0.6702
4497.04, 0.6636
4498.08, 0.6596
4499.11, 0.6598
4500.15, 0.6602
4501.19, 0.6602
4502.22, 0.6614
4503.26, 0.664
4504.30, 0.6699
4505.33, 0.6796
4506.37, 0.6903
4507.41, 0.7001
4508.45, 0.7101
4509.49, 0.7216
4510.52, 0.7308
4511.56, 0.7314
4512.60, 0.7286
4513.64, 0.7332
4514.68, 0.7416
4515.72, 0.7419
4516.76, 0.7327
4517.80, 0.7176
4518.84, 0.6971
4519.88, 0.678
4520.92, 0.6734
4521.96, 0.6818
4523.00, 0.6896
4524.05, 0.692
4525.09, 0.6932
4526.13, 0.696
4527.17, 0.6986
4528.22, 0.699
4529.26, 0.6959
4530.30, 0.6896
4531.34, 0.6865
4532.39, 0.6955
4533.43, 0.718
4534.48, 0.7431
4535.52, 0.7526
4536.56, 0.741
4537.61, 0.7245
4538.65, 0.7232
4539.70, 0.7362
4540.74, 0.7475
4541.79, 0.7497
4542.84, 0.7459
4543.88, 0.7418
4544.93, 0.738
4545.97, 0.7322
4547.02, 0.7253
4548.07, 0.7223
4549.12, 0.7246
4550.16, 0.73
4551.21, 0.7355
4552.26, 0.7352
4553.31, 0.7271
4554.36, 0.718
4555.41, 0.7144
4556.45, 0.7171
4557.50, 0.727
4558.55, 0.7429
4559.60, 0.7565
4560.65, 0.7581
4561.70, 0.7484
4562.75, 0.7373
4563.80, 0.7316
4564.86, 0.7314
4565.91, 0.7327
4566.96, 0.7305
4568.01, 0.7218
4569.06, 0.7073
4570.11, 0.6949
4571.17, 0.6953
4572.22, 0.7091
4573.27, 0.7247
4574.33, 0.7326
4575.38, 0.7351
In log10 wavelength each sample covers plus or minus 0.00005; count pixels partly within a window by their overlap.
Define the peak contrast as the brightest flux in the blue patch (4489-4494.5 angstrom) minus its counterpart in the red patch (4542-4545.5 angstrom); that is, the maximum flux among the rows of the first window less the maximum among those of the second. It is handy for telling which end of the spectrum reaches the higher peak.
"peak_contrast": -0.07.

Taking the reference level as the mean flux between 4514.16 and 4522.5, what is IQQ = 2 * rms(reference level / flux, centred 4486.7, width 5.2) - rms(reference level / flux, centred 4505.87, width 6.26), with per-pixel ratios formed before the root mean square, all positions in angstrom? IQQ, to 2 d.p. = 1.11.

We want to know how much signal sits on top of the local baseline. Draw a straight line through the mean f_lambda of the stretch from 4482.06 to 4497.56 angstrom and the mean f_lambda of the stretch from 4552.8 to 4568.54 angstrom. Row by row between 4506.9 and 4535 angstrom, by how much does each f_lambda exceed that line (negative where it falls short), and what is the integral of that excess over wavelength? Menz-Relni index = 0.33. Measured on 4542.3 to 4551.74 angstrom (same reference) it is 0.12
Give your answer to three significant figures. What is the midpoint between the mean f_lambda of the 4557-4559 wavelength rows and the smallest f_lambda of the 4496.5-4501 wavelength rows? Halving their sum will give 0.697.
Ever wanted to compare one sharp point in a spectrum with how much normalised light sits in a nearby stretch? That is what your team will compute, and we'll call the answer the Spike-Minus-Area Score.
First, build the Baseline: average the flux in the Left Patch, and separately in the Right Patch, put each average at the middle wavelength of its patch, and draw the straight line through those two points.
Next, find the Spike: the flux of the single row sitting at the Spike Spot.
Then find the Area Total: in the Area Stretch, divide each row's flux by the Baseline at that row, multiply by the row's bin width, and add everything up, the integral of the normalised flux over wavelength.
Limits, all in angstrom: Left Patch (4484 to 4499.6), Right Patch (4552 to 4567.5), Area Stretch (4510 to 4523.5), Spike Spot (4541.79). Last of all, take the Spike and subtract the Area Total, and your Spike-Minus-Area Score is -13.2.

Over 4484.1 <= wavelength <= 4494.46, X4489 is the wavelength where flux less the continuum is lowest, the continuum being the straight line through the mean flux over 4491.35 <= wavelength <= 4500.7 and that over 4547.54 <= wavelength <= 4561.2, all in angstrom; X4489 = 4484.63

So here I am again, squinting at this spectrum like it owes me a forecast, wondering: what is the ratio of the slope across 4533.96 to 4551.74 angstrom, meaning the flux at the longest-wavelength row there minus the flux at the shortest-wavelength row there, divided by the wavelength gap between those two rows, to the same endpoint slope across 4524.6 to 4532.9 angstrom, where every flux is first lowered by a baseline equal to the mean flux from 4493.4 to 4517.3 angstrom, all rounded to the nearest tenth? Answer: -1.4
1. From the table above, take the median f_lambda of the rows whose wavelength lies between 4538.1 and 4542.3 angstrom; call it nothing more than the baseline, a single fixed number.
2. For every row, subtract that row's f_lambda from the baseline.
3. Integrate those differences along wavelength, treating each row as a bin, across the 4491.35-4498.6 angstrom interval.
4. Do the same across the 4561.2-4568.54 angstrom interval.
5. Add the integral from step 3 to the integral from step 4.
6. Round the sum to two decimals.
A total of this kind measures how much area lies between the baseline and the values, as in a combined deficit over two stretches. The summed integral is 0.59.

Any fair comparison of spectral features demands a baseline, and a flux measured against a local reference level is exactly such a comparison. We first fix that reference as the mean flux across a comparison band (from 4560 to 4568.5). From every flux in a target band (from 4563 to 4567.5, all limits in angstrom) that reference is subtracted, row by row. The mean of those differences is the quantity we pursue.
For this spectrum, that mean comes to -0.005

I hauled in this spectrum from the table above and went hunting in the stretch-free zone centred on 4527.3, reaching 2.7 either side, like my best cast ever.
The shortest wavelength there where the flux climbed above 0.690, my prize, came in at 4525.09 angstrom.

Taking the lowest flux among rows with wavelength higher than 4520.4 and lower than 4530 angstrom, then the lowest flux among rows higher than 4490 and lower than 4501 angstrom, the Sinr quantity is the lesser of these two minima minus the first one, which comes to -0.014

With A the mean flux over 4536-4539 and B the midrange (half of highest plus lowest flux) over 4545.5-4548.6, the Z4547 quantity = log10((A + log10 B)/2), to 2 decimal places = -0.53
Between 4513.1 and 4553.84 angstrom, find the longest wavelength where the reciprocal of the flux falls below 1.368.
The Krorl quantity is 4552.26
